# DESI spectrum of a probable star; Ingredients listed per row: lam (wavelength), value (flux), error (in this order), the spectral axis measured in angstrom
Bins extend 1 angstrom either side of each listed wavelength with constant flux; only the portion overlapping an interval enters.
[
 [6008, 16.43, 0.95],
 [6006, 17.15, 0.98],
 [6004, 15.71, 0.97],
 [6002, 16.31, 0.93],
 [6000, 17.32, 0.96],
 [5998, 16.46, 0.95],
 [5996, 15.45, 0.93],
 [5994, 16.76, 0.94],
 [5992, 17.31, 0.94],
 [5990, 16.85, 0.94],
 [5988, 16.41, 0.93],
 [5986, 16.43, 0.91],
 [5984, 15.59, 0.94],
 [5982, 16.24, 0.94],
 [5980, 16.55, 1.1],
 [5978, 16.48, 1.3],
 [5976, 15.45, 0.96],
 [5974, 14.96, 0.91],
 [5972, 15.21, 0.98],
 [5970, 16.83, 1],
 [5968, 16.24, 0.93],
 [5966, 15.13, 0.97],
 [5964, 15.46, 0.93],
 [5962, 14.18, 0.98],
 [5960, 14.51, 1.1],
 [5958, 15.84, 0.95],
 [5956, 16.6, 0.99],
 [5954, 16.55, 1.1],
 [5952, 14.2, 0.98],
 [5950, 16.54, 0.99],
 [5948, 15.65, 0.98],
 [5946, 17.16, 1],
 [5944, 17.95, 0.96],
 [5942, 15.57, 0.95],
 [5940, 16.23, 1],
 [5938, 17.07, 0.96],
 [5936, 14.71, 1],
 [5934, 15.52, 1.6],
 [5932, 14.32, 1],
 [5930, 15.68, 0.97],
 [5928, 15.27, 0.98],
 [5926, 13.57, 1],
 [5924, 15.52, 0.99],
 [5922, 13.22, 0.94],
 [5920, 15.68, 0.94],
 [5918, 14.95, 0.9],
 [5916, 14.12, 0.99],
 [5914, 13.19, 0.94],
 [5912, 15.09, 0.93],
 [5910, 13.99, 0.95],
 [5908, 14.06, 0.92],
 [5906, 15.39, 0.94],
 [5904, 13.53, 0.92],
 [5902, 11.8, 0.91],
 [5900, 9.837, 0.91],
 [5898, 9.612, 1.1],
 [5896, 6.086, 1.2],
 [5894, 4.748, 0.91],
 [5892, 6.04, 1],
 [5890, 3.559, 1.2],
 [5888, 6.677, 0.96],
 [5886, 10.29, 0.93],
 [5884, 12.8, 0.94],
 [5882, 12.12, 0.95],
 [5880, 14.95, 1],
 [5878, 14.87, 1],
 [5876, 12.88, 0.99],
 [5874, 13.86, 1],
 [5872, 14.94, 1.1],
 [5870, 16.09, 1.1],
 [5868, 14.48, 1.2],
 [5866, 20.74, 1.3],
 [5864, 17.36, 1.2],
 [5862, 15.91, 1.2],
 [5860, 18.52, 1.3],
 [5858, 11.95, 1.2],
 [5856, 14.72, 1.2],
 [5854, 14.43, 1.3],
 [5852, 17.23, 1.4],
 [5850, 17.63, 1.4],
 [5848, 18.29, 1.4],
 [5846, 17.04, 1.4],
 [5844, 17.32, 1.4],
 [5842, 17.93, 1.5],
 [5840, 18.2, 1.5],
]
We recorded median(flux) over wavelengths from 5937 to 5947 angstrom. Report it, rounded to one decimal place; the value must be 17.1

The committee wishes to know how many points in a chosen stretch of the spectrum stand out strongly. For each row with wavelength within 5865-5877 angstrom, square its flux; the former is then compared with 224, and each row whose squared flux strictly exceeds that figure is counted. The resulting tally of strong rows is 2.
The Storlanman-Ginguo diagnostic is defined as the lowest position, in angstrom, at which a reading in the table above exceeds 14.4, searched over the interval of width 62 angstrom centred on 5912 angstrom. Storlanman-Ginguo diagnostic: 5906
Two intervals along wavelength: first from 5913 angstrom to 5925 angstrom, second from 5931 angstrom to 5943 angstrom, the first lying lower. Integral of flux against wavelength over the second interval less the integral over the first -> 13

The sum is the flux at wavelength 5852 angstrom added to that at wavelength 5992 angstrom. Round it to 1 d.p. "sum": 34.5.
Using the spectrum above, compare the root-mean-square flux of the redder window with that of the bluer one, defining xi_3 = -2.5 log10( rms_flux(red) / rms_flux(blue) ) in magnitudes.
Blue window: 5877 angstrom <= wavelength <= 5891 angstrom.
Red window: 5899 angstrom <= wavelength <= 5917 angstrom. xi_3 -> -0.2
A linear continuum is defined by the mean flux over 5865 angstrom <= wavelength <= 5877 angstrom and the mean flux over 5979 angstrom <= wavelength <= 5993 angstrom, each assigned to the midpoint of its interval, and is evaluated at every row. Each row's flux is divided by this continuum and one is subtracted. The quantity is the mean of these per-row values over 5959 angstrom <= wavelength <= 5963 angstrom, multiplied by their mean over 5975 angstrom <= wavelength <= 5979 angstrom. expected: 0.0032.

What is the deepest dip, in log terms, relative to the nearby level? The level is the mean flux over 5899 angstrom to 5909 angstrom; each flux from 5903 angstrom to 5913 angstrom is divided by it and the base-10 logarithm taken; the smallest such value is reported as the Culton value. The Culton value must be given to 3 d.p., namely 0.020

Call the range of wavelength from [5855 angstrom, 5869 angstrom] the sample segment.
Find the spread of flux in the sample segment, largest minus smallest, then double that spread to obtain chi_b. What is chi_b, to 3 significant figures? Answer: 17.6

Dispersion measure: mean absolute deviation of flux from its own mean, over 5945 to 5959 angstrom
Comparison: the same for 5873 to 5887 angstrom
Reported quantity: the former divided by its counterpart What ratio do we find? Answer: 0.58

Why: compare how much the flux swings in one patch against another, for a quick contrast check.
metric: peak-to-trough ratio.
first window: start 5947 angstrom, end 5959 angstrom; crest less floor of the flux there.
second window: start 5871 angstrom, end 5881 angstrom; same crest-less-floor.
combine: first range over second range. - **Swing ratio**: 1.2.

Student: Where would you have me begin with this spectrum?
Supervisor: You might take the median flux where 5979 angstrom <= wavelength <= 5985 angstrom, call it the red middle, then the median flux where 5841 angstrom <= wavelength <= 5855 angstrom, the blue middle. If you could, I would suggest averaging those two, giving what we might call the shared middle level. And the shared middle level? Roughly 16.8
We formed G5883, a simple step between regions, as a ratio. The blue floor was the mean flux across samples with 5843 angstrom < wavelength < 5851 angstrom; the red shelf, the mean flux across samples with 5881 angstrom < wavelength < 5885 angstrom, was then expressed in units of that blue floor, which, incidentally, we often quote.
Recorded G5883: 0.71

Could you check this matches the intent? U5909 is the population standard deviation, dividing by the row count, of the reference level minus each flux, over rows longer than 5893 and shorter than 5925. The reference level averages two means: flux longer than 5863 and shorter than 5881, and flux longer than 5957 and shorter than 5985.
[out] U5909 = 3.2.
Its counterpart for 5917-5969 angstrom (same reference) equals 1.1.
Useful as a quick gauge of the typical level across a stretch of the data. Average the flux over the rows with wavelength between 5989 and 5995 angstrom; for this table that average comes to 17.0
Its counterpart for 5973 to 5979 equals 15.6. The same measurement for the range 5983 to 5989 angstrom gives 16.1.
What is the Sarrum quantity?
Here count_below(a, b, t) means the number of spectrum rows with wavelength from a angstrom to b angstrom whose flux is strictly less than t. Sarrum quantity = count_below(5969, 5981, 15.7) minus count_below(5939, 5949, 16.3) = 0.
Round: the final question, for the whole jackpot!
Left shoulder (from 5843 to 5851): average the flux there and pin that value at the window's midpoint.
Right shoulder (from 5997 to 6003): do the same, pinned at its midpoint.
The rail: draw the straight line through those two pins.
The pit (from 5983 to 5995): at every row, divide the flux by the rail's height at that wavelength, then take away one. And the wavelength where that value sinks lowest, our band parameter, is 5984 angstrom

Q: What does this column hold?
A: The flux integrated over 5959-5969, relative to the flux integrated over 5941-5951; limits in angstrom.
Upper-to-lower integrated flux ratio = 0.91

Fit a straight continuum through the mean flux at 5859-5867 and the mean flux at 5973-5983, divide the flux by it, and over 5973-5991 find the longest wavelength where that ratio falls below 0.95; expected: 5974 angstrom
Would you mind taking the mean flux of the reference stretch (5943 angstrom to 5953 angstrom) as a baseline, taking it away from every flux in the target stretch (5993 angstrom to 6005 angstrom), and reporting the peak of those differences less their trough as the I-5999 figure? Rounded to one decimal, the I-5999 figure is 1.9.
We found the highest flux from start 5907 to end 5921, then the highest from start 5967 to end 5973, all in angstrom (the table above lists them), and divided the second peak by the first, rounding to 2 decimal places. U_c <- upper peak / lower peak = 1.07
